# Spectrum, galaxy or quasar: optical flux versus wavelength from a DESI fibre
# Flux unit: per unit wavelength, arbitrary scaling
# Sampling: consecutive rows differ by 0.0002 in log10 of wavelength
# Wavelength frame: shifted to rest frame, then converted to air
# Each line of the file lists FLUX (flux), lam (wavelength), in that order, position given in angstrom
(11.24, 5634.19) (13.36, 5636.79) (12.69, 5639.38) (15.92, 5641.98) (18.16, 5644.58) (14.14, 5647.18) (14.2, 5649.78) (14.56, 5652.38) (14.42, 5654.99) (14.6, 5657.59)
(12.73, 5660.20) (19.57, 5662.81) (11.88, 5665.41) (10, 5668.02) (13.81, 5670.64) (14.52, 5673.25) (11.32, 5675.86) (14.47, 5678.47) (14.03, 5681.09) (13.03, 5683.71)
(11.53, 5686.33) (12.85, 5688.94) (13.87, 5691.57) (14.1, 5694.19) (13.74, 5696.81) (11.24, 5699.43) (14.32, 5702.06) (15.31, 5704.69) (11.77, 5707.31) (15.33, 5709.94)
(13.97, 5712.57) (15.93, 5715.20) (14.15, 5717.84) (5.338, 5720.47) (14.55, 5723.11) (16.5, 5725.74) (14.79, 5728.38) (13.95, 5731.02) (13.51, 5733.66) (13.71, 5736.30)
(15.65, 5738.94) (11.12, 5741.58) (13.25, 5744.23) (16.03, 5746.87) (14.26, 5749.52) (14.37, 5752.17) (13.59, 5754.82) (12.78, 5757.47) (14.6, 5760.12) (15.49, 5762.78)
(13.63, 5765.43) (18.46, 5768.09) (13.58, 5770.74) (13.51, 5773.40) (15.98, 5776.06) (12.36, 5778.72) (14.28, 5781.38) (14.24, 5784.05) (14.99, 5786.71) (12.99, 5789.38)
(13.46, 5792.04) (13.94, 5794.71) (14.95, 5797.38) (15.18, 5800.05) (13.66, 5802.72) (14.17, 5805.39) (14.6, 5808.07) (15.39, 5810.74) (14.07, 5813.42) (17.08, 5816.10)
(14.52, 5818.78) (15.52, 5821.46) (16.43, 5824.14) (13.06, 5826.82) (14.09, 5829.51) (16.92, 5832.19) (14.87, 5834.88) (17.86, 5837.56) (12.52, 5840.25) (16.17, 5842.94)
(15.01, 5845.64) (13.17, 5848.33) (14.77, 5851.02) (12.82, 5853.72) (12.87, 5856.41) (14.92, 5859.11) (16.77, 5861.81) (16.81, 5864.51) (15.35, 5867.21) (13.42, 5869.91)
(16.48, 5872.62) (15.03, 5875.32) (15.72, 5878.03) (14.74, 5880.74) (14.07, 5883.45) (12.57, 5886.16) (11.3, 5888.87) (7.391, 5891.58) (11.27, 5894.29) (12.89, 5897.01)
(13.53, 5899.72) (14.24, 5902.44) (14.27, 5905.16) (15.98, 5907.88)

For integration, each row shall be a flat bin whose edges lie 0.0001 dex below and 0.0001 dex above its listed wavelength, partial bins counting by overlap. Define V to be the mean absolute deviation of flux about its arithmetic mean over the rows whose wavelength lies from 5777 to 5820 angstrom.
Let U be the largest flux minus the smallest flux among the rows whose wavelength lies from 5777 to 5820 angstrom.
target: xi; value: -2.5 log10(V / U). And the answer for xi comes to 1.97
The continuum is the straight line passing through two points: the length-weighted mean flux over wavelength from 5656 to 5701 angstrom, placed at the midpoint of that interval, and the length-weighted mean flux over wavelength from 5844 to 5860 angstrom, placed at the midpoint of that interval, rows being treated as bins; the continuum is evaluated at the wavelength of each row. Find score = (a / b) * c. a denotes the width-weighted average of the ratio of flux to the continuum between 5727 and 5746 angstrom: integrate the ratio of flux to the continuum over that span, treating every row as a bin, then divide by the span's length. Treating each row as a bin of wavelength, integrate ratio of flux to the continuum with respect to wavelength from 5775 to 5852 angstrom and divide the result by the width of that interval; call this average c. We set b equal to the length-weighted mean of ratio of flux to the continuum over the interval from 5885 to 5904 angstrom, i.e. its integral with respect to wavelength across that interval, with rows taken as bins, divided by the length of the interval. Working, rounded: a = 1.02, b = 0.85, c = 1.06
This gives 1.28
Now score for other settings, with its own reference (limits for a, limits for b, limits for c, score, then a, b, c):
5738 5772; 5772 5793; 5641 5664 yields 1.19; 1.05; 1.02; 1.15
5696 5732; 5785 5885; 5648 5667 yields 1.03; 1.01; 1.07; 1.09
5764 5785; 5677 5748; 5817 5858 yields 1.11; 1.06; 1.01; 1.06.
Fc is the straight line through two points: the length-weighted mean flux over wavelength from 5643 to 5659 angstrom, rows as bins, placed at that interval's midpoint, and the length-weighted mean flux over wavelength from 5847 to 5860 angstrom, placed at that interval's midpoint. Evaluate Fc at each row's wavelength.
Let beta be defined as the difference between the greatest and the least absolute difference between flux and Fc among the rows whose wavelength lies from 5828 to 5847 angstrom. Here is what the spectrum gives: 3.8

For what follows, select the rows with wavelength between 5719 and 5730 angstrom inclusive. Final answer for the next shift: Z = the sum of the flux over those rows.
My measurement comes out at 51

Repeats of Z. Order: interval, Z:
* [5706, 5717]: 57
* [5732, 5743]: 54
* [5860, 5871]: 62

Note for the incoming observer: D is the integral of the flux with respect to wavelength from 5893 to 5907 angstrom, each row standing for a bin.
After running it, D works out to 187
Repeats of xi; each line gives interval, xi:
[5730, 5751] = 1.69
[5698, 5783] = 2.43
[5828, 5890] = 1.72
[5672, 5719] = 1.55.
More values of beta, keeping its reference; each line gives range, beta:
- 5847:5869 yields 2.7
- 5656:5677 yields 4.6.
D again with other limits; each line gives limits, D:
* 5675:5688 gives 168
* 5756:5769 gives 193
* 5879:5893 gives 170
